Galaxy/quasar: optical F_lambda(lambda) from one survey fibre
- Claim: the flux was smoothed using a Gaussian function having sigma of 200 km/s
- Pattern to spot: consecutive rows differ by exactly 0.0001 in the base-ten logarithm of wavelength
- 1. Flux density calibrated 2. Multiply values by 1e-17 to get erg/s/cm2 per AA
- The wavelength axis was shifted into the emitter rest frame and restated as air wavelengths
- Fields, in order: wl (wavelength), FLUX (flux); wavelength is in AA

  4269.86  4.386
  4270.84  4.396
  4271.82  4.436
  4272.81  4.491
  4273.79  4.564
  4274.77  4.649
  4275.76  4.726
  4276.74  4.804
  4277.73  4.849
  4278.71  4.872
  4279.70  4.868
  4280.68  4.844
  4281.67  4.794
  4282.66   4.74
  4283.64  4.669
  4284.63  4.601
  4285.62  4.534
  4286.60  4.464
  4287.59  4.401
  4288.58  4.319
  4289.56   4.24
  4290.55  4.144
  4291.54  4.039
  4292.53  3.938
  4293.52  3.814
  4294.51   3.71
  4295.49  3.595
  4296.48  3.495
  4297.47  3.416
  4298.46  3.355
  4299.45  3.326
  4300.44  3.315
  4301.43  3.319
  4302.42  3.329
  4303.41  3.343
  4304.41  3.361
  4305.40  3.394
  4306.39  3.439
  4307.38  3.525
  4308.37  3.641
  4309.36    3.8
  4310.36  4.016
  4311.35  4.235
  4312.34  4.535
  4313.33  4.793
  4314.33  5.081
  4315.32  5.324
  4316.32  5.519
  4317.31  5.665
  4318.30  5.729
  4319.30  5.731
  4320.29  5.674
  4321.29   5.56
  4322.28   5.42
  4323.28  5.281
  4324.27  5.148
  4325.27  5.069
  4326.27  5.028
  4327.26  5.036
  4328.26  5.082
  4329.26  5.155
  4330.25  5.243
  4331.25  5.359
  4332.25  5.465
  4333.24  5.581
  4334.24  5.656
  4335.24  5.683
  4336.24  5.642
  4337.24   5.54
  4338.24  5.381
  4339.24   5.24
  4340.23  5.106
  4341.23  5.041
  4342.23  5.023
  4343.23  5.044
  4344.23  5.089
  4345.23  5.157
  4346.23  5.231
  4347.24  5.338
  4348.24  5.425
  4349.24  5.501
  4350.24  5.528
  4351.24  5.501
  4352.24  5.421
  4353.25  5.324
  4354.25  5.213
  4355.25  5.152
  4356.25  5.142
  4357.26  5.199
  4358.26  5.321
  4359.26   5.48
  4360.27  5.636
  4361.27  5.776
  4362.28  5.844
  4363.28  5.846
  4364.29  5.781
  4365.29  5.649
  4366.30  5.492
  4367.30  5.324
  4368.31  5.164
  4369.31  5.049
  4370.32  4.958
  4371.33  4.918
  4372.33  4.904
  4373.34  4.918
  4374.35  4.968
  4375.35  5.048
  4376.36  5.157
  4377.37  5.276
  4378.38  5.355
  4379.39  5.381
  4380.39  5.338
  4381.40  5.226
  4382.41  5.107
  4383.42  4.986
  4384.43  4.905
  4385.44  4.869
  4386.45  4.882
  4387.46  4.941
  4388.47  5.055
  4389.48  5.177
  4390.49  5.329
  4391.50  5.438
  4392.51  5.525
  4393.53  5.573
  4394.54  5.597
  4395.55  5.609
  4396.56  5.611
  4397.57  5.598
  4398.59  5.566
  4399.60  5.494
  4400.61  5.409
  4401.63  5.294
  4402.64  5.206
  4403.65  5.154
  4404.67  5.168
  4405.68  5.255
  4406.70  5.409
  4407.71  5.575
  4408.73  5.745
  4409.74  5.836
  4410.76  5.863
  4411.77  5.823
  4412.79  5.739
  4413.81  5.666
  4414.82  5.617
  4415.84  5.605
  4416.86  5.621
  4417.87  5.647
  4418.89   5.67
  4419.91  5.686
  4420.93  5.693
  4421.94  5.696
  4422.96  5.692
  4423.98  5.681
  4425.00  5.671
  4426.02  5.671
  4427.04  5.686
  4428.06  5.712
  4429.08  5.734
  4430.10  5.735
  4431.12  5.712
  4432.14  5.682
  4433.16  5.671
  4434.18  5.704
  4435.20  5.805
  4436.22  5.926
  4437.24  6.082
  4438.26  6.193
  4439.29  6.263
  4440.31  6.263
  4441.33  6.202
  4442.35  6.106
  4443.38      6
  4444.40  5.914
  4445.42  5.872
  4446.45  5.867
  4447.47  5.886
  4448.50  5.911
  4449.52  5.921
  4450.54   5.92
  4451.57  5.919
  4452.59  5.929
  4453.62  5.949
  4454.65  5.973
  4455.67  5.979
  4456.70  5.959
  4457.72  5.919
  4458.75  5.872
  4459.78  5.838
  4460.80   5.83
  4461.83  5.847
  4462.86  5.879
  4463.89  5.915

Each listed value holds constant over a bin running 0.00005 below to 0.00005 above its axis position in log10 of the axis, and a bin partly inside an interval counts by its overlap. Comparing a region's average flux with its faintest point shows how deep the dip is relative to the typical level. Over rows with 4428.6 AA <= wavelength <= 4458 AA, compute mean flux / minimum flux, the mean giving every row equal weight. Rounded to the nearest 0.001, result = 1.046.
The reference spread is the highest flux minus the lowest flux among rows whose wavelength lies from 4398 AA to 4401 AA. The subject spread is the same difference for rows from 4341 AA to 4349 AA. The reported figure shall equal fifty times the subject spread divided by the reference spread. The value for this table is 128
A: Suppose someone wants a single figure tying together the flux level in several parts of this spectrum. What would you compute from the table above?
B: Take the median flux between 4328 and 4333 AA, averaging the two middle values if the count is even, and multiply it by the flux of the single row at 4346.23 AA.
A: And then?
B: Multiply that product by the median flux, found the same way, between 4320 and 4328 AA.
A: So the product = 143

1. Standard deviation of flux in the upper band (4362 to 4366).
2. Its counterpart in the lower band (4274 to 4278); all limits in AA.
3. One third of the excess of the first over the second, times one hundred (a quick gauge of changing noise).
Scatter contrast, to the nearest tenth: 0.1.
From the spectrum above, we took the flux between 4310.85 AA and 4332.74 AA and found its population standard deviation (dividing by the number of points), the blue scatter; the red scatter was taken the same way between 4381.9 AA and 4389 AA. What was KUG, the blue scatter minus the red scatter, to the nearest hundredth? 0.29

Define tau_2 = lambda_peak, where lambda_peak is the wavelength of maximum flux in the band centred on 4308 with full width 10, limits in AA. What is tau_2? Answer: 4312.34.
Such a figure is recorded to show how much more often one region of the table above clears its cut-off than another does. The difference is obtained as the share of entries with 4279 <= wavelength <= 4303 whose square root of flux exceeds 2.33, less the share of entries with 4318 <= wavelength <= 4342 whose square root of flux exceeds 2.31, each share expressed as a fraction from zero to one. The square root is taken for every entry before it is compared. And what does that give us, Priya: -0.54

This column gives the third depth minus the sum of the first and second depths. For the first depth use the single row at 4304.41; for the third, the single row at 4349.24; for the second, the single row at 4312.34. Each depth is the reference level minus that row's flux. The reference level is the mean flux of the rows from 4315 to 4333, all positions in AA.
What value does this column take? -3.0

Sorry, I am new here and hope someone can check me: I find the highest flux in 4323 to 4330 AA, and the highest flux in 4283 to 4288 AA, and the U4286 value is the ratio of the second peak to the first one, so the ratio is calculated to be 0.884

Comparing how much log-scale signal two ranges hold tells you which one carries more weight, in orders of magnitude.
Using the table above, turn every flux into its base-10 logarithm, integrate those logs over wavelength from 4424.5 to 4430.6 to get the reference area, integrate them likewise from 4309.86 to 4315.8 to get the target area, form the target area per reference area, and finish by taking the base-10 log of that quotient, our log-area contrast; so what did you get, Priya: -0.066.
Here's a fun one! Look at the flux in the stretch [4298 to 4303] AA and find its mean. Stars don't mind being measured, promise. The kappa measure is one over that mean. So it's 0.300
